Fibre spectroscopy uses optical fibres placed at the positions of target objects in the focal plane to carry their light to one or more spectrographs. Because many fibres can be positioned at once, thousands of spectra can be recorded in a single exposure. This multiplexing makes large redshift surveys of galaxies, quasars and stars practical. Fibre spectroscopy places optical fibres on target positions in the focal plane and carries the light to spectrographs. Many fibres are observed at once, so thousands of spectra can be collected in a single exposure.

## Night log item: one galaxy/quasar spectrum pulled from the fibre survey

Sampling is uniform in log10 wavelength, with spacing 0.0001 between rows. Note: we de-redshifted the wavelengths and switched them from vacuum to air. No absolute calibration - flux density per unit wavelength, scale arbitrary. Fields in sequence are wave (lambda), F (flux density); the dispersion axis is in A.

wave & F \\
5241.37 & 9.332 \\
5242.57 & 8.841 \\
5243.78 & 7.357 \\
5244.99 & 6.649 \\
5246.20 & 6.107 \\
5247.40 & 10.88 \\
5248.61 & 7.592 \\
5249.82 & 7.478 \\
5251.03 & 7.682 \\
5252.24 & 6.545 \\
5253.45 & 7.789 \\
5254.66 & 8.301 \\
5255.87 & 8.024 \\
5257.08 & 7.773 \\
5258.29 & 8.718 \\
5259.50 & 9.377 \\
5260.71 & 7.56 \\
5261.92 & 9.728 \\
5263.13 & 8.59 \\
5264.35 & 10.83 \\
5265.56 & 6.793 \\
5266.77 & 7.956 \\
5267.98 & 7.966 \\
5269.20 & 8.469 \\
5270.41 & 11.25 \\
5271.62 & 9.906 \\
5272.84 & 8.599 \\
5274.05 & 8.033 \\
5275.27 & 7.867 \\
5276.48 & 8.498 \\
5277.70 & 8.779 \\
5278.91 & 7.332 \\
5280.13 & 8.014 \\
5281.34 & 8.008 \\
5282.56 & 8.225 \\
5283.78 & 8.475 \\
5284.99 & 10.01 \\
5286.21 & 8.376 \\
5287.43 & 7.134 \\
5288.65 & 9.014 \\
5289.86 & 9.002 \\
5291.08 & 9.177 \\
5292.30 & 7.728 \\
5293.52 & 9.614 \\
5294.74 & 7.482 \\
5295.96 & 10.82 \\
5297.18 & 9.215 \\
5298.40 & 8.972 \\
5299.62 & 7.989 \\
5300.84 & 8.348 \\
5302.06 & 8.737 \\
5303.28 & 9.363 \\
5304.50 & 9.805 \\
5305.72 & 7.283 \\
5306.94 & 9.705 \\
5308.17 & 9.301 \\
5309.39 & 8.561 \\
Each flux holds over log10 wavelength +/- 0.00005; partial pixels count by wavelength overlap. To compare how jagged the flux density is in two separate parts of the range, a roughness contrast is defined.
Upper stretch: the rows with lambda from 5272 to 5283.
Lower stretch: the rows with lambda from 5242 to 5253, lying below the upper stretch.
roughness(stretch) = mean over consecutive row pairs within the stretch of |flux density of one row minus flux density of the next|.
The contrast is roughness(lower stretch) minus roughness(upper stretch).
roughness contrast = 1.0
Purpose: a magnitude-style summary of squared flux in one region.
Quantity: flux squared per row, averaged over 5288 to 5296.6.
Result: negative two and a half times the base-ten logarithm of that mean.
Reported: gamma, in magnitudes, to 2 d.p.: -4.78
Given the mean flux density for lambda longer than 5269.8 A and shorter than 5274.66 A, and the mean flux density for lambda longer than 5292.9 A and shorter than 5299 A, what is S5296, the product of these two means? 87.1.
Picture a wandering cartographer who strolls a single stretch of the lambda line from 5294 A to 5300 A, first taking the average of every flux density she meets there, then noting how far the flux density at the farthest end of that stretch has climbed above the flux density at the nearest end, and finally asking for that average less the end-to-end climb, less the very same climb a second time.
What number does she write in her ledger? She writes 7.9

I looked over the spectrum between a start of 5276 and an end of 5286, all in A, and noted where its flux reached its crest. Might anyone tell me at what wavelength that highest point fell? 5284.99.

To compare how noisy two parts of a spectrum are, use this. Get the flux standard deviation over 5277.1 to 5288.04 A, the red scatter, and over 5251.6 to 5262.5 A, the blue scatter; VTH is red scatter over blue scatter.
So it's 0.87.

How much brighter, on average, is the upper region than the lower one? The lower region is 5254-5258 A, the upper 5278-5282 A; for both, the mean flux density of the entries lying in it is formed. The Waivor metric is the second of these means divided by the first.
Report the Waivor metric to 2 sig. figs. 0.97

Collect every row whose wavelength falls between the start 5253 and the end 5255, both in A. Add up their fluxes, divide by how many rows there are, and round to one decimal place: 8.0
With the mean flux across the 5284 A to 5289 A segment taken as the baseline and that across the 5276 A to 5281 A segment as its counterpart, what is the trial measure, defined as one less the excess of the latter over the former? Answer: 1.5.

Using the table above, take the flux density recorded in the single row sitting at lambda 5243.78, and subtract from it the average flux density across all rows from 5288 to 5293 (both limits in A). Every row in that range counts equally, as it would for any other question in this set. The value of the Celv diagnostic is -1.4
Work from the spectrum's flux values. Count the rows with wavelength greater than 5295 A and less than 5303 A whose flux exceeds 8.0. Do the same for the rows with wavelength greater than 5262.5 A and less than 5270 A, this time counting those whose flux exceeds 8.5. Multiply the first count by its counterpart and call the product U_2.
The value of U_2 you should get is 10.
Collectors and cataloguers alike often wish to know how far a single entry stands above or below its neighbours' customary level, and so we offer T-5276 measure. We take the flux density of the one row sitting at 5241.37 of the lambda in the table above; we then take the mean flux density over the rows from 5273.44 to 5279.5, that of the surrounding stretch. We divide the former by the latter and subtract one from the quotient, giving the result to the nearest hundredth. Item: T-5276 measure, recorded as 0.15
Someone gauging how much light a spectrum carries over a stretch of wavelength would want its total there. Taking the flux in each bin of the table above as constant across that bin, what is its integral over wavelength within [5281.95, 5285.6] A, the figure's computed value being 32.5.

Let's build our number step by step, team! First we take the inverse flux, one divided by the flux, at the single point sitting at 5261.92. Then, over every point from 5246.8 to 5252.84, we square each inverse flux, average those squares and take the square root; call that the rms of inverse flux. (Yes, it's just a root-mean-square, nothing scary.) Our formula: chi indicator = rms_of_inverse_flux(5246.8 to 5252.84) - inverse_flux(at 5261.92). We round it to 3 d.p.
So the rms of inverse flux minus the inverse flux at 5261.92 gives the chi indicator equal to 0.027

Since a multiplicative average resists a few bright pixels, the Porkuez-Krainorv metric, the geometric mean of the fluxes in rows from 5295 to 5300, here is 9.2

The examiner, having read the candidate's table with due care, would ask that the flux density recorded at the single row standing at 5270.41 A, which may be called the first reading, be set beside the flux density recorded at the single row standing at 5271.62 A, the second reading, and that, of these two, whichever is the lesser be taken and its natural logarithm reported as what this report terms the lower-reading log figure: 2.29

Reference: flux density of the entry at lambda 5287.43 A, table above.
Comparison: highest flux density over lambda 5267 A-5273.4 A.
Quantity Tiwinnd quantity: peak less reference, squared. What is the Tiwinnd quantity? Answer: 17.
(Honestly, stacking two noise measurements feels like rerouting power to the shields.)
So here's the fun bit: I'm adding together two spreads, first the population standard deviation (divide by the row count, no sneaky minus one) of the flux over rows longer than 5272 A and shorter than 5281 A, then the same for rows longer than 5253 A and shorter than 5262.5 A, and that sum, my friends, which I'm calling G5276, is 1.21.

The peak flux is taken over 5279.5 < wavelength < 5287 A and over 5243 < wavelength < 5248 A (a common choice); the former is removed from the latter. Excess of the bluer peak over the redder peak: 0.87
